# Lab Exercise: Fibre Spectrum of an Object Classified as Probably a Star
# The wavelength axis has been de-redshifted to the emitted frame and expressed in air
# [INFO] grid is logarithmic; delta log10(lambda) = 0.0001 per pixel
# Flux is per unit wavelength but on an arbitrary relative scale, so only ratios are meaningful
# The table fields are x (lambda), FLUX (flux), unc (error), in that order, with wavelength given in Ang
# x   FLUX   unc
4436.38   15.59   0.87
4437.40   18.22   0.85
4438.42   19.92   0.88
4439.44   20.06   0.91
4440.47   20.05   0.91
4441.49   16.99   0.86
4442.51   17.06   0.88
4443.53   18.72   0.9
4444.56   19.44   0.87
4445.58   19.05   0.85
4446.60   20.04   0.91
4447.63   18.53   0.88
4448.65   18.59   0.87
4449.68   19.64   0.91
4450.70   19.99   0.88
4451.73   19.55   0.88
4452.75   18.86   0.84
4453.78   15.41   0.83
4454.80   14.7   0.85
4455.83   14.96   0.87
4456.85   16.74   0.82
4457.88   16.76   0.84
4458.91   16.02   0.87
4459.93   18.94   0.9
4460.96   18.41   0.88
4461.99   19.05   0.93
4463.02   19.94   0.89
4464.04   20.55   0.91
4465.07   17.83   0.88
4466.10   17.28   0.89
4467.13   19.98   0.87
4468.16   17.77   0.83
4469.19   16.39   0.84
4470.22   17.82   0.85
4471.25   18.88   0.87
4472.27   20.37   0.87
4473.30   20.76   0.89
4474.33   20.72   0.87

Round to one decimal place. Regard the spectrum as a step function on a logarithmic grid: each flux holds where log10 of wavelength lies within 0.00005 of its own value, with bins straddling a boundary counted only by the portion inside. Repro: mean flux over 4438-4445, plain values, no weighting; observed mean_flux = 18.9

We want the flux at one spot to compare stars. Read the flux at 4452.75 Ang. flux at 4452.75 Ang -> 18.86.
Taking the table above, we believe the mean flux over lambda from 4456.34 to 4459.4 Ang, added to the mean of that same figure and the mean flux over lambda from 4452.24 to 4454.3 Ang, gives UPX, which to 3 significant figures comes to 33.3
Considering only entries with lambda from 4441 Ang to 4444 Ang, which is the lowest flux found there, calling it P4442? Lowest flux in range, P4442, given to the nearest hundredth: 16.99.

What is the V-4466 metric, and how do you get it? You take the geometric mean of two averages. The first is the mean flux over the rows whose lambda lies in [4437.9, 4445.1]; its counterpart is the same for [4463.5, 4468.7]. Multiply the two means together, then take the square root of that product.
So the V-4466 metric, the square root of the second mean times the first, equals 18.8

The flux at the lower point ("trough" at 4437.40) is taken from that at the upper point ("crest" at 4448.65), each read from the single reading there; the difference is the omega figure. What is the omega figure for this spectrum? 0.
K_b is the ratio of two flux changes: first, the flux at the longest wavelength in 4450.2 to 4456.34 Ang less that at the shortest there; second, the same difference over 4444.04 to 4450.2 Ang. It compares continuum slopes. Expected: -25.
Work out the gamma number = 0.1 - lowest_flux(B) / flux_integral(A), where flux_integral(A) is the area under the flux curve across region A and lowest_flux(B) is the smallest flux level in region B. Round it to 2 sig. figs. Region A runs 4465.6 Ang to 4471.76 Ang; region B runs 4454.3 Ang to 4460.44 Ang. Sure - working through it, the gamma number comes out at -0.032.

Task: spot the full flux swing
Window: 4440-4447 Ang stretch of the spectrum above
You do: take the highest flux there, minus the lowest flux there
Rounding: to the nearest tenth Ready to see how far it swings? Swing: 3.1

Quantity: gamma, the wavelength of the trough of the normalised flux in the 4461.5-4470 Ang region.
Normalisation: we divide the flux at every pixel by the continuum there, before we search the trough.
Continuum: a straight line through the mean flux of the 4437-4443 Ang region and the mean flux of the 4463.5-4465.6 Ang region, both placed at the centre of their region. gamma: 4469.19 Ang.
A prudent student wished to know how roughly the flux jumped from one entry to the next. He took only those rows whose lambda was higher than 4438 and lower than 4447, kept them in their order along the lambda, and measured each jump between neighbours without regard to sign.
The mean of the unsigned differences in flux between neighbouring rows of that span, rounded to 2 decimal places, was 0.88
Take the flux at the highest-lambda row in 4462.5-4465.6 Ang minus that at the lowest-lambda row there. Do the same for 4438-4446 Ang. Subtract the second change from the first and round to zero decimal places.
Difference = -1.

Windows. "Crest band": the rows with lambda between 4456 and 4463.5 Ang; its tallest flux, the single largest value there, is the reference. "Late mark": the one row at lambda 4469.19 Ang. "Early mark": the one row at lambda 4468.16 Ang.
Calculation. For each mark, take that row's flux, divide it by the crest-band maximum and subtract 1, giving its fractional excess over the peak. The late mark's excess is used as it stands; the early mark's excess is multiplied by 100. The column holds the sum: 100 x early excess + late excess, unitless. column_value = -11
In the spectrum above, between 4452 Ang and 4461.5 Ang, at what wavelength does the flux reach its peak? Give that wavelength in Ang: 4459.93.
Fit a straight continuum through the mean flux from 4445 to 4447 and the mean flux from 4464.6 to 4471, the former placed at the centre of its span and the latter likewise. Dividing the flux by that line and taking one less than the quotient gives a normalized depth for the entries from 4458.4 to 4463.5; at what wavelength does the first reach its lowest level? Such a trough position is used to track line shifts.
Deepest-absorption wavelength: 4458.91 Ang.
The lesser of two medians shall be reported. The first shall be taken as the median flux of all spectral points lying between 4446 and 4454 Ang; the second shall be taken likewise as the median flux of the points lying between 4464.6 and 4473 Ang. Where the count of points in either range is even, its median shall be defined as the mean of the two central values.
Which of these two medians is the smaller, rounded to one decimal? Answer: 17.8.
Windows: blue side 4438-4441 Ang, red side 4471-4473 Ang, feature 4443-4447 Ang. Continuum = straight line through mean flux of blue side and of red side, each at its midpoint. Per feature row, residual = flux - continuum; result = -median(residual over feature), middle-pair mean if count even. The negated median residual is 0.7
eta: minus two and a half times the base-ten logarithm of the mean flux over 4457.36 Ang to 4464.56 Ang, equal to -3.17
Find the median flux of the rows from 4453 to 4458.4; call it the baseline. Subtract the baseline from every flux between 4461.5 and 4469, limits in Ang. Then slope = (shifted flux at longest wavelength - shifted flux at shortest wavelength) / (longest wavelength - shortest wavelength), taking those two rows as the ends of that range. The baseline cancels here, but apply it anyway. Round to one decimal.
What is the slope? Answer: -0.2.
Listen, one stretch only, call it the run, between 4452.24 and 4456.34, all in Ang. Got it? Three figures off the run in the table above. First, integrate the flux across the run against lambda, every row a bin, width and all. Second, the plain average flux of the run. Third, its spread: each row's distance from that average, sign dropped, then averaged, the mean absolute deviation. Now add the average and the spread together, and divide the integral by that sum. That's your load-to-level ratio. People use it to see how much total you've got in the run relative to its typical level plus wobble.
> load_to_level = 3.76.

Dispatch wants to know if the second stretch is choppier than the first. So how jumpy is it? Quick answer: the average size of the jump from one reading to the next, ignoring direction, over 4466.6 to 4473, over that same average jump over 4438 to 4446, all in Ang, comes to 1.8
